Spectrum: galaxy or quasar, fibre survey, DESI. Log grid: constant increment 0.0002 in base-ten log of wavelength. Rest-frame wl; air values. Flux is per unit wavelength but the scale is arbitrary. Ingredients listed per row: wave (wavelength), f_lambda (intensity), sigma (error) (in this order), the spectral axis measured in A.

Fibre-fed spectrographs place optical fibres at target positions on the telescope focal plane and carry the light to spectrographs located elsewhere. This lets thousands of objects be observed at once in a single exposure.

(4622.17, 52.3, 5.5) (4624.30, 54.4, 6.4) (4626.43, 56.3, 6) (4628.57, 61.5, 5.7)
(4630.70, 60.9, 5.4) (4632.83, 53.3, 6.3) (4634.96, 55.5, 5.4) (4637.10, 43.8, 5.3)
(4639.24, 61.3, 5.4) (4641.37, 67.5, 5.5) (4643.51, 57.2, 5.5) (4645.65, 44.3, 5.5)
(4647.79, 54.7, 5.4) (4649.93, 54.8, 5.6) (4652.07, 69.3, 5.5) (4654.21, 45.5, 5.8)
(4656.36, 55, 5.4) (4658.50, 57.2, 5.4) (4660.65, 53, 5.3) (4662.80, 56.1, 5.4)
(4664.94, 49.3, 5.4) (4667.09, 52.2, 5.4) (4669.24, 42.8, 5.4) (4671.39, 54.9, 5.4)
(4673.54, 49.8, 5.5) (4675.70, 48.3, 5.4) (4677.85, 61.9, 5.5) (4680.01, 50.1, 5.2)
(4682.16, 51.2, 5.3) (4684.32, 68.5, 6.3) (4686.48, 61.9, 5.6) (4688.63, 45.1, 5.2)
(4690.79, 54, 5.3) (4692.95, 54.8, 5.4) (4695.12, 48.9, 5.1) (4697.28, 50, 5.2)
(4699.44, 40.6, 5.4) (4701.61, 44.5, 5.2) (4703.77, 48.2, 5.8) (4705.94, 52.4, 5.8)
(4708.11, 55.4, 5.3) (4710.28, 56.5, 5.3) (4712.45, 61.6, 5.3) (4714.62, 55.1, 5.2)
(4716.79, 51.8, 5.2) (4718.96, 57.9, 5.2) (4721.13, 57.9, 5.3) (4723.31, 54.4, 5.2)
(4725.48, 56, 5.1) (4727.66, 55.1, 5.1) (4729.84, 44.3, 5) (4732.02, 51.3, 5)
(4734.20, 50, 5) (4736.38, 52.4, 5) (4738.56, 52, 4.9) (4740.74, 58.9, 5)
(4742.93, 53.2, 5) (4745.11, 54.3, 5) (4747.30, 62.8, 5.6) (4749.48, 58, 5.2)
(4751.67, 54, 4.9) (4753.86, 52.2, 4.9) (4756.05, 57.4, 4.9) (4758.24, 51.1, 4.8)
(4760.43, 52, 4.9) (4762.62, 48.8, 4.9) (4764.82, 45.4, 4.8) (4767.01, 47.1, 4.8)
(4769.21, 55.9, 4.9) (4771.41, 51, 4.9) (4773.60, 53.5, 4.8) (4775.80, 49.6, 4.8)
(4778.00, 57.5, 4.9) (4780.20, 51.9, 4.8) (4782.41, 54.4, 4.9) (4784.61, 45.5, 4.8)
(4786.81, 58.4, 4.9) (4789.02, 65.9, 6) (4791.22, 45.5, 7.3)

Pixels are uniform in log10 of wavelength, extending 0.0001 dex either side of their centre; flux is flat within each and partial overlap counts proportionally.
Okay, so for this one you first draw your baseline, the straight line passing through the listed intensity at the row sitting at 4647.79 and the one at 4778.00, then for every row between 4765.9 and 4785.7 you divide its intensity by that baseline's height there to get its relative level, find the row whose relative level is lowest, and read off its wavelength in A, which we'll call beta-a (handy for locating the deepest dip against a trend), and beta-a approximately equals 4784.61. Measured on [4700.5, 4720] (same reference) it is 4701.61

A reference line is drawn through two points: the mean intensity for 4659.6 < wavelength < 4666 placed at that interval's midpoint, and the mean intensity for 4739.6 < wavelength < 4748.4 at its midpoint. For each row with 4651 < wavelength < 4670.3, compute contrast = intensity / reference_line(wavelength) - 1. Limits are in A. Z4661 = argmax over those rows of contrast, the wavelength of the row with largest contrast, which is 4652.07 A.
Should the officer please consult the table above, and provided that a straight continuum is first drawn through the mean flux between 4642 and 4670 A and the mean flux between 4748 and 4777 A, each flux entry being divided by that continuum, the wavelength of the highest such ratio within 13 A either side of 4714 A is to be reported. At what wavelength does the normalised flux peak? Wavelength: 4712.45 A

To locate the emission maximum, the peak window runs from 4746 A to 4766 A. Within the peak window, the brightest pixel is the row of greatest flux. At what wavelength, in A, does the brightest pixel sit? 4747.30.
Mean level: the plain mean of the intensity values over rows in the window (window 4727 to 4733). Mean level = 50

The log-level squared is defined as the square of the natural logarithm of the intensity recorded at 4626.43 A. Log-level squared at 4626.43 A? 16.2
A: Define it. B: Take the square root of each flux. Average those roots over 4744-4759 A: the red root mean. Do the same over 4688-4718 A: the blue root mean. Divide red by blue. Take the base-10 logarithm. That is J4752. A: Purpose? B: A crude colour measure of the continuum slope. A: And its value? 0.018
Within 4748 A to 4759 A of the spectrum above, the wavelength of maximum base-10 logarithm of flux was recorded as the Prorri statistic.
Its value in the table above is 4749.48 A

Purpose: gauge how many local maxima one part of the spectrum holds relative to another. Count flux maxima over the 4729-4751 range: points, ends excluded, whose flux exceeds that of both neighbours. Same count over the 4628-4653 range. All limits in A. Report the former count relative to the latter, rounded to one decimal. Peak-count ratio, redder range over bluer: 2.0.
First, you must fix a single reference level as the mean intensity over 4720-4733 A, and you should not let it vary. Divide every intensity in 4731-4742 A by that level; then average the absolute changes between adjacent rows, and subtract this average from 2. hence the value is 1.95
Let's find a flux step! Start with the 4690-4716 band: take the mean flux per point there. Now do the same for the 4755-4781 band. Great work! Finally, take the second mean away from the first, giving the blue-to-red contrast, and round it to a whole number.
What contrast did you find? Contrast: 0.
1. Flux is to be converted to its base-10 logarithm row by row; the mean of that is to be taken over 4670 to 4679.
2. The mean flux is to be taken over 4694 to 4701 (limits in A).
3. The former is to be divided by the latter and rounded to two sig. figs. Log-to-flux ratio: 0.037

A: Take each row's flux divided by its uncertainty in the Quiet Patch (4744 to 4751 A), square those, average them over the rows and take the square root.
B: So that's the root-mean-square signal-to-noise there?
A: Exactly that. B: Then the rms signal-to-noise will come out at 11.1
